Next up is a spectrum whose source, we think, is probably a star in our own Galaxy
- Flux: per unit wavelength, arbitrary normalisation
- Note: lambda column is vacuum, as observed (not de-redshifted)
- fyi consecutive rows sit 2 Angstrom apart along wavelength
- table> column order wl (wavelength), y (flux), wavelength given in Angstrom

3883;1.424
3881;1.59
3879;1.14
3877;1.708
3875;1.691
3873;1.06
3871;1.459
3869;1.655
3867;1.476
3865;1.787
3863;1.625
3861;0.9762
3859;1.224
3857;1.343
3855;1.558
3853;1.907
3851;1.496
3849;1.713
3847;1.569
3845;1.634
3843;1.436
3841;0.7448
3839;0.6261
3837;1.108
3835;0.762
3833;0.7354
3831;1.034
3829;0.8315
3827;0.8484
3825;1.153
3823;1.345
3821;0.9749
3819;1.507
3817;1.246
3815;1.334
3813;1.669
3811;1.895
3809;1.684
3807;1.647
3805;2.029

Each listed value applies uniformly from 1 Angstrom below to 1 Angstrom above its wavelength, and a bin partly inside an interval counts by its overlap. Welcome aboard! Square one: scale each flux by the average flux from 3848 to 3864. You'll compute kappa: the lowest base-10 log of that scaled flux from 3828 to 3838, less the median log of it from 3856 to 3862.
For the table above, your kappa -0.22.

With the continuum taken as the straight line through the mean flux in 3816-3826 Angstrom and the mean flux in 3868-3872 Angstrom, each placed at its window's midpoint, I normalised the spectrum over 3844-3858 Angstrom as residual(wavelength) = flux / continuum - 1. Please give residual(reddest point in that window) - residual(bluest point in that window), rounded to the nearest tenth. -0.3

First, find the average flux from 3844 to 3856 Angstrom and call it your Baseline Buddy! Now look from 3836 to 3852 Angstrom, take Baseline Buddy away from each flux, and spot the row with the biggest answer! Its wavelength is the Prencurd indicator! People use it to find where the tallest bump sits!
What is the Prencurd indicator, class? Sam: 3849 Angstrom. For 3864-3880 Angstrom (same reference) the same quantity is 3865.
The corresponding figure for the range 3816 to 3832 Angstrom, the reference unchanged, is 3819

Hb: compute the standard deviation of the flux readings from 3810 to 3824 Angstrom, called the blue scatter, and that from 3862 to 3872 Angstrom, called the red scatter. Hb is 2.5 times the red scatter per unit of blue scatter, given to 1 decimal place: 1.1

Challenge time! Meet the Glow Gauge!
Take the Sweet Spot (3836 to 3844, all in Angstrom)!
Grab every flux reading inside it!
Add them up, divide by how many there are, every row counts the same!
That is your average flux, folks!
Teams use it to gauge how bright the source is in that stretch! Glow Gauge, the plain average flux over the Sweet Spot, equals 0.98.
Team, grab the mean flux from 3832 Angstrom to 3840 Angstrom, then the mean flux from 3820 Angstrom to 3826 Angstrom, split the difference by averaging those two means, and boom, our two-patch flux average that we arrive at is 0.98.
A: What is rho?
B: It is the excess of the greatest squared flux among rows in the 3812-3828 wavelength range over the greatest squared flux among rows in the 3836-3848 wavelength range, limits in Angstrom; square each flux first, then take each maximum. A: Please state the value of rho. 0.1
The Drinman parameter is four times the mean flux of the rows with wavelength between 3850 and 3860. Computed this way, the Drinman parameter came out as 6.0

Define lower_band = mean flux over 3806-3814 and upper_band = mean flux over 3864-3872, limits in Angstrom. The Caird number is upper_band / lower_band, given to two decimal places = 0.92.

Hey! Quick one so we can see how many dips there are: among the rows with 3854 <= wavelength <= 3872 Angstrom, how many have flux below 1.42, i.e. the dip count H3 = 3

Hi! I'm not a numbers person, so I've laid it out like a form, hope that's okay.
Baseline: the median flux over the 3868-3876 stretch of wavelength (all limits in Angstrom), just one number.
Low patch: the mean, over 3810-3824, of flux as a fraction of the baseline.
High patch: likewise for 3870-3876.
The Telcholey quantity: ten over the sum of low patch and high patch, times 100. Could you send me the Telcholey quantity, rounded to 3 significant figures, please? 551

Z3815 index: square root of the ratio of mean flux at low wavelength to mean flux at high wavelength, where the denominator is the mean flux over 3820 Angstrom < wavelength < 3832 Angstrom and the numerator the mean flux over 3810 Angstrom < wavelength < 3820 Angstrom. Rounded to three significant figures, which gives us 1.22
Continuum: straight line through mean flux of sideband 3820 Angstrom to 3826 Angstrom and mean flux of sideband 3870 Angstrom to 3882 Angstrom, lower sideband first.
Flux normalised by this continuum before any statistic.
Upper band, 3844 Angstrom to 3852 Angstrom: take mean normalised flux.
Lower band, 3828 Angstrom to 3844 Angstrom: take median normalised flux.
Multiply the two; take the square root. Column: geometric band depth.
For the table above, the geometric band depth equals 0.91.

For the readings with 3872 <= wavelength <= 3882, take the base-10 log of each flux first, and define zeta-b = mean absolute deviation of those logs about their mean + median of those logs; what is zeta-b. 0.29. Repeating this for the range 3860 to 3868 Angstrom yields 0.27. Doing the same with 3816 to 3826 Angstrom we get 0.15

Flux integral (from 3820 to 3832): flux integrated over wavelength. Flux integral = 12.4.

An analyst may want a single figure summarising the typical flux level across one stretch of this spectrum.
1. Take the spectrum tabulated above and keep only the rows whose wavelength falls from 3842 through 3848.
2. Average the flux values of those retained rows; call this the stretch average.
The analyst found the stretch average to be 1.55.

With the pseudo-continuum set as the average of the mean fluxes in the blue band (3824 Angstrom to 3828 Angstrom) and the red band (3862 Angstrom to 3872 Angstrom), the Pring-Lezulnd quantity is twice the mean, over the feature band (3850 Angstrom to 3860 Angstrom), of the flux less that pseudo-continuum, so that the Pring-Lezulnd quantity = 0.4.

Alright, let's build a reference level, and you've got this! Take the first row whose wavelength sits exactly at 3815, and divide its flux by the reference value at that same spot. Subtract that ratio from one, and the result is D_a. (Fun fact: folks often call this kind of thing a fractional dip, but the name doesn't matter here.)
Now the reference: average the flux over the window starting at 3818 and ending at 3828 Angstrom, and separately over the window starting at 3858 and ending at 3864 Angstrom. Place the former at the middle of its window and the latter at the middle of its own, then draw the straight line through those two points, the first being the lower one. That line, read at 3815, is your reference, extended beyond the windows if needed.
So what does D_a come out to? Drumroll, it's -0.17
